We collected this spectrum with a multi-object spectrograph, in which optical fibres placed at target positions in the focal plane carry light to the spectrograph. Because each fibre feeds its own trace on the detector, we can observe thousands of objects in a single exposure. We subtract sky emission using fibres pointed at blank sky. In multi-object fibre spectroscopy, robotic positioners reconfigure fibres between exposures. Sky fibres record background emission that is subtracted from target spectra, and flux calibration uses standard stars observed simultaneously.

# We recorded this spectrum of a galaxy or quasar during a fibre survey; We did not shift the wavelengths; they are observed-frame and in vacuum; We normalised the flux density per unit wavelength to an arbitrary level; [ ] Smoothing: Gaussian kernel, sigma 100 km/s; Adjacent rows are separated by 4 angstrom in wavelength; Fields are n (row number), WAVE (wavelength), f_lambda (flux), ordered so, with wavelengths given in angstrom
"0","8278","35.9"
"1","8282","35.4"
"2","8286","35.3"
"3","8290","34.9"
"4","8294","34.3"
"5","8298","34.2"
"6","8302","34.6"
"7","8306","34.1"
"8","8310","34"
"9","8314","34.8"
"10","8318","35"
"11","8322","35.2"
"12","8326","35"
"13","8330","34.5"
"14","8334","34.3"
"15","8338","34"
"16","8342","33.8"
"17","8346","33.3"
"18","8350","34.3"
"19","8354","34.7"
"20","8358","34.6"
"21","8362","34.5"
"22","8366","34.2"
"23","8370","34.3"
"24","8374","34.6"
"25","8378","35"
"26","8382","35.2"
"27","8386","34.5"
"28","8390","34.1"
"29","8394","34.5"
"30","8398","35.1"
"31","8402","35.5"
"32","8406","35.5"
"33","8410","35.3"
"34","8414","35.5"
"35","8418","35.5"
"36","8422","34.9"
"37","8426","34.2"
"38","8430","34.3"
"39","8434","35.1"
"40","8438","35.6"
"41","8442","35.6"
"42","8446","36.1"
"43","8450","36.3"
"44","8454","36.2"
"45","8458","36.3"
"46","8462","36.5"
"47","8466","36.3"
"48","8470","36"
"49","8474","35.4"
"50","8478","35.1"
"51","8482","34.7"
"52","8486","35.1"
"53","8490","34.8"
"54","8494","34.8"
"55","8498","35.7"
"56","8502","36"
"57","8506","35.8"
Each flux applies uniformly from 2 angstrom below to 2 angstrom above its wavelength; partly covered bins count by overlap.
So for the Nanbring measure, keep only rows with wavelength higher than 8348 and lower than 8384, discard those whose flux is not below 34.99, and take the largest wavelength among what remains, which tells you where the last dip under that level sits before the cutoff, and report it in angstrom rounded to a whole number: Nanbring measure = 8374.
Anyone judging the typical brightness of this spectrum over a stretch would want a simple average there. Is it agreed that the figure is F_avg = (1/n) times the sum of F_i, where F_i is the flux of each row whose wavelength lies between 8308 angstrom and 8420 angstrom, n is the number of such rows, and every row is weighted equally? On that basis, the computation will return 34.7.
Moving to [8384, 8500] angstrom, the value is 35.3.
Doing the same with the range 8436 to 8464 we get 36.1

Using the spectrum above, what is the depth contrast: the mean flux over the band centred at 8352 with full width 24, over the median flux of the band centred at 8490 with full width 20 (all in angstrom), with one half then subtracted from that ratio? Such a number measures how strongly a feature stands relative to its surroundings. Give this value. 0.483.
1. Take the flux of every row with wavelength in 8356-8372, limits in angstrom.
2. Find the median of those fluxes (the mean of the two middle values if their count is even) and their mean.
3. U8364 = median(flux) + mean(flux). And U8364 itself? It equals 68.8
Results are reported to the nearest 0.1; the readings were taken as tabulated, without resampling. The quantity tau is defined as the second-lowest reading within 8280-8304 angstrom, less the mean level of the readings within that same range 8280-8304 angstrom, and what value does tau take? -0.5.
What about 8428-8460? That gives -0.6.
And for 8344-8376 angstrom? -0.1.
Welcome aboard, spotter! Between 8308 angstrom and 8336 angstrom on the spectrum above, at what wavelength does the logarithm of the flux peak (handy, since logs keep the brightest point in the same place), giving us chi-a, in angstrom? 8322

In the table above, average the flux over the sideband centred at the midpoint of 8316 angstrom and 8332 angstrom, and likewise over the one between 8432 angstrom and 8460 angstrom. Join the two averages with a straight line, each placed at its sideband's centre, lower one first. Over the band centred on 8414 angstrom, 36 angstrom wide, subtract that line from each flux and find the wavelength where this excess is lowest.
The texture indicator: 8426 angstrom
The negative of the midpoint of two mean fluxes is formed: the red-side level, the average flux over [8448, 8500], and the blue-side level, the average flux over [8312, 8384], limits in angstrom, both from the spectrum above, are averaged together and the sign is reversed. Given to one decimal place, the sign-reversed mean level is -35.1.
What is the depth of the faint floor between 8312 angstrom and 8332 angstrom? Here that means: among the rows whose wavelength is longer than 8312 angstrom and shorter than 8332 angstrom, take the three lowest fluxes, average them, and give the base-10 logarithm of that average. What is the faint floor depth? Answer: 1.54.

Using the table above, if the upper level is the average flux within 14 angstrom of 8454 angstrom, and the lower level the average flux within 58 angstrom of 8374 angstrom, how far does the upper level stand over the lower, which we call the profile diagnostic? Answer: 1.52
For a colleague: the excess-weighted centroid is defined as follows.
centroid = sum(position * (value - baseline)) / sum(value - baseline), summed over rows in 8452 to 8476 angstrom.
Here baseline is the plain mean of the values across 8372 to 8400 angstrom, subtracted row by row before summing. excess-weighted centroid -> 8462.8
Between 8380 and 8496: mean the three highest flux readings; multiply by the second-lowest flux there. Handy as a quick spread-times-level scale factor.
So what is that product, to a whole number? 1244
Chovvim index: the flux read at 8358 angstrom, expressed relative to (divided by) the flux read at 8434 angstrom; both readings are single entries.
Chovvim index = 0.99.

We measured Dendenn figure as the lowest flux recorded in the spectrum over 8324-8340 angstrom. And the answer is 34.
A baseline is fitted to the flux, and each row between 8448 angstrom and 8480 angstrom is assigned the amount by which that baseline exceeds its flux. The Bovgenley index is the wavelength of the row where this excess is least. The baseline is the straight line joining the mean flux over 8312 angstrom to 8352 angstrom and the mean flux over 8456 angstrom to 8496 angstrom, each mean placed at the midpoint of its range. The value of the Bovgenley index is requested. 8462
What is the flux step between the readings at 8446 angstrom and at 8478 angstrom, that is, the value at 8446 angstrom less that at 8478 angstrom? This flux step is 1.0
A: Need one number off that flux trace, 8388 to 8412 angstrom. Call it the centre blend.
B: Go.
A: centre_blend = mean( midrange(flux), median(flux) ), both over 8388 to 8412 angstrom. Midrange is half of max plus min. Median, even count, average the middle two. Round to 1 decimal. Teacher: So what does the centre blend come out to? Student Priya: 35.0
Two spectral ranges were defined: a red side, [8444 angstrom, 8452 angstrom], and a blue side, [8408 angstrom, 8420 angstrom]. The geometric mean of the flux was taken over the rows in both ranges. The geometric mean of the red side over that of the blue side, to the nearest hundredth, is 1.02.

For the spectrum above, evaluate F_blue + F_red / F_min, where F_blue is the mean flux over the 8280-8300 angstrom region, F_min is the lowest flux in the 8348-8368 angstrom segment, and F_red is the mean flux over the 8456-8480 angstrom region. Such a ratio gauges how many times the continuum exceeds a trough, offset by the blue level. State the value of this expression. 35.9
